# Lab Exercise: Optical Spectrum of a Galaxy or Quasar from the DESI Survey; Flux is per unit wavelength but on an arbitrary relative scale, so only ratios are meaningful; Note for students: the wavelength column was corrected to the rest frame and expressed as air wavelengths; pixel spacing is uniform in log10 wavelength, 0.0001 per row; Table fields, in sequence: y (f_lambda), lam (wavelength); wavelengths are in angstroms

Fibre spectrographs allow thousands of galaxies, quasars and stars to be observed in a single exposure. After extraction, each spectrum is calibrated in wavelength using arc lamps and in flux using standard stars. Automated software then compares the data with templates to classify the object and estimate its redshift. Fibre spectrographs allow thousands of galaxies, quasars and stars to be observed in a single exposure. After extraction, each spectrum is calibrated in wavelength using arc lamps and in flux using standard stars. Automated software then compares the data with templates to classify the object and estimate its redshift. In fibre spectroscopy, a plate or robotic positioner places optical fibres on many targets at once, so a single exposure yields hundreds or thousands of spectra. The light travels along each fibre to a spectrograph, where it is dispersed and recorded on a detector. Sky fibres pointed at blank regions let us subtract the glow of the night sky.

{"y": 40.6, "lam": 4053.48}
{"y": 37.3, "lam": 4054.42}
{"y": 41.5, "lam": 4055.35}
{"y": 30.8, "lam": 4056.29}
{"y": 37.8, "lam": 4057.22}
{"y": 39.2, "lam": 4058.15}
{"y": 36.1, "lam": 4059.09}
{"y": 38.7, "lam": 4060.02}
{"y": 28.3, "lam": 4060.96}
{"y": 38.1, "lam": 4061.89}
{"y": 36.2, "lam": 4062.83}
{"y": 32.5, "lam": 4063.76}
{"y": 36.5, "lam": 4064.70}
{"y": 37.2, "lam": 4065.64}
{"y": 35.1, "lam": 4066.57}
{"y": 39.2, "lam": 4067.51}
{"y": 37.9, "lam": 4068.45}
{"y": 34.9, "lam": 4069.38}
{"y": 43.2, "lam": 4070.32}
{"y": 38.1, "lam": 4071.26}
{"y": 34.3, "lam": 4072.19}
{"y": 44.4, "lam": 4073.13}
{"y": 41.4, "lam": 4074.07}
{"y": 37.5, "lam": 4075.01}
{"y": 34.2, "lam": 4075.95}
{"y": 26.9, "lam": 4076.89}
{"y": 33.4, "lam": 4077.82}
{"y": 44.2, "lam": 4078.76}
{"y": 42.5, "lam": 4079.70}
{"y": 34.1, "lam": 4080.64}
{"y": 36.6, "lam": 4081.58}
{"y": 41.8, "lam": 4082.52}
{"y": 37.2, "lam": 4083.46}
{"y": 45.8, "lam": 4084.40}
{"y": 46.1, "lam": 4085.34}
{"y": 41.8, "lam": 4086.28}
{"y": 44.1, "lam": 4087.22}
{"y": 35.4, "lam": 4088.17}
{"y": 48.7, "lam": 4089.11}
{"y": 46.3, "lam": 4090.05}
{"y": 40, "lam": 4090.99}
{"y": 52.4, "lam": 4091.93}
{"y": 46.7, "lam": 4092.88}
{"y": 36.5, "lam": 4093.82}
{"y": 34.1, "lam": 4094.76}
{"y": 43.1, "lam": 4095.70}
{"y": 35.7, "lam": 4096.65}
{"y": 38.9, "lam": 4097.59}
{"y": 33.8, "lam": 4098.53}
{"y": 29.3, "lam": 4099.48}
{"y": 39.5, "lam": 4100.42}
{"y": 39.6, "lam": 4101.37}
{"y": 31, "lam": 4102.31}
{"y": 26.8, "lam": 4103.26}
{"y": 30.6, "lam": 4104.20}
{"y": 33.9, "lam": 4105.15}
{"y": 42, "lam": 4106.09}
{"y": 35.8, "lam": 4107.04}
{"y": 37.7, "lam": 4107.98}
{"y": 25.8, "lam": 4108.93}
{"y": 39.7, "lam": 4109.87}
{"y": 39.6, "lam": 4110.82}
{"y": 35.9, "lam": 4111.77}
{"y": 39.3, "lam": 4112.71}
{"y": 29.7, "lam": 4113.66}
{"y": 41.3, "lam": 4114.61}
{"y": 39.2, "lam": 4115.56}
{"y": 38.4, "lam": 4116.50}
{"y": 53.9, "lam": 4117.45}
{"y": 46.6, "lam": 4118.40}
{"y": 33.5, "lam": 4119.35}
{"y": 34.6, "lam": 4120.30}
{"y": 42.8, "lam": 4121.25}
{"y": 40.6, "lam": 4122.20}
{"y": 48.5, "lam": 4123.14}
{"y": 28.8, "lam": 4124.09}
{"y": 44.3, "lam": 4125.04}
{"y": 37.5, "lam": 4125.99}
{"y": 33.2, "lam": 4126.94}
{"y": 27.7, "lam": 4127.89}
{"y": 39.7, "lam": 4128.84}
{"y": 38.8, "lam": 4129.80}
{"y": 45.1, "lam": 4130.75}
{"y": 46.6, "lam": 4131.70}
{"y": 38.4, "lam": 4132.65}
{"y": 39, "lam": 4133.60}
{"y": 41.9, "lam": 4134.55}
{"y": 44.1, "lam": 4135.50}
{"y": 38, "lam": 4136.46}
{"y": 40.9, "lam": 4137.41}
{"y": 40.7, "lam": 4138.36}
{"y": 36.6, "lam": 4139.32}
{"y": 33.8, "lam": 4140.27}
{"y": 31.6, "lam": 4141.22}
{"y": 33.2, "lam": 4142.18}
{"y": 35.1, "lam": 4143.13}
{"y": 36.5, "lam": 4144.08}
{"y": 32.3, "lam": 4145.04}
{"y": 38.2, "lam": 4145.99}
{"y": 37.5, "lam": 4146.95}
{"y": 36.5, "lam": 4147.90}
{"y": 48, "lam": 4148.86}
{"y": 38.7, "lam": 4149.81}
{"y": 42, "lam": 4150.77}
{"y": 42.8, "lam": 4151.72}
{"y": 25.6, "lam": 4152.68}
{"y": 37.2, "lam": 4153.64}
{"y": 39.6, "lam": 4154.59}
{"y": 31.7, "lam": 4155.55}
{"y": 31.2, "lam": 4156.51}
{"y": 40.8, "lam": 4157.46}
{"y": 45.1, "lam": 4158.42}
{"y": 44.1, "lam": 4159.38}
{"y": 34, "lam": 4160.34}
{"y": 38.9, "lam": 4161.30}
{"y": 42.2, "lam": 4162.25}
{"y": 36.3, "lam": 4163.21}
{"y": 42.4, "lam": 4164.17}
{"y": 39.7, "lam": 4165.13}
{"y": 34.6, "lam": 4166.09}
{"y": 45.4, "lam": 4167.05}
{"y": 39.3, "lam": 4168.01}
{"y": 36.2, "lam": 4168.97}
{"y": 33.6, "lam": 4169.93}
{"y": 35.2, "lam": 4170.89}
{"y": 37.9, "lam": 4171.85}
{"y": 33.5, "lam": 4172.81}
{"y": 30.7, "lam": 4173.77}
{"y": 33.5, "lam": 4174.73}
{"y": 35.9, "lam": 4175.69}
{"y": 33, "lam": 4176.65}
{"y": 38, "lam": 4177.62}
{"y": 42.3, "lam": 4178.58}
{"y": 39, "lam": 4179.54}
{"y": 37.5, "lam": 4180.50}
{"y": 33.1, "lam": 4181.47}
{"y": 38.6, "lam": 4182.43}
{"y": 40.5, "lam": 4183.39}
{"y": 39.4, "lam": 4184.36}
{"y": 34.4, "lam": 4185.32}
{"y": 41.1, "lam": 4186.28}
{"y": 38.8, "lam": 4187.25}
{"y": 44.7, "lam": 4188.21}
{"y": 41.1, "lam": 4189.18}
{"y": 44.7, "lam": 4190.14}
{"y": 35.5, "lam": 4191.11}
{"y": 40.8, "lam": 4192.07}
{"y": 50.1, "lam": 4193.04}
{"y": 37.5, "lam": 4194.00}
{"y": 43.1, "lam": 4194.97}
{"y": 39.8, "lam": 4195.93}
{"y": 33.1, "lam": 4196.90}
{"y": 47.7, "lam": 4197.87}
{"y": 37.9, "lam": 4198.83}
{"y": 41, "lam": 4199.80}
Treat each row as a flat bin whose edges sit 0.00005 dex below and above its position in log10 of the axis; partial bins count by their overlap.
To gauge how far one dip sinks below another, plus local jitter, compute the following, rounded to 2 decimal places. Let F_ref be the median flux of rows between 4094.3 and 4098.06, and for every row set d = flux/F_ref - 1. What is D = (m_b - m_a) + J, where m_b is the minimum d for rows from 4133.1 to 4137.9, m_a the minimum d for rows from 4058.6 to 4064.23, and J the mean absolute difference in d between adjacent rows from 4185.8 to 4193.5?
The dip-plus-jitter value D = 0.41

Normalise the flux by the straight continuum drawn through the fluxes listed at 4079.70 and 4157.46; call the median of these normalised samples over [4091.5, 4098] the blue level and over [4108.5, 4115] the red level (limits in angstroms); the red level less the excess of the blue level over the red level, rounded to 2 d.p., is 0.96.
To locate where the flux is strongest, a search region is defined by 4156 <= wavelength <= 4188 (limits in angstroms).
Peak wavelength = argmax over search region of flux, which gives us 4167.05 angstroms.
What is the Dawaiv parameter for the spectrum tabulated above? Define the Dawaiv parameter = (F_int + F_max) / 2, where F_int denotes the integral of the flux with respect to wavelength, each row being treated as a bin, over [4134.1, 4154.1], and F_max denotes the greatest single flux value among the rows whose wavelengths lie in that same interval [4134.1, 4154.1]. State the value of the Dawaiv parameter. 401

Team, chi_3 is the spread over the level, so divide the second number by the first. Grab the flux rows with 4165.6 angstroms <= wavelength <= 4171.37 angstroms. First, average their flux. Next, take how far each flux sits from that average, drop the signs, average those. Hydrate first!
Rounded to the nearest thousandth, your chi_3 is 0.089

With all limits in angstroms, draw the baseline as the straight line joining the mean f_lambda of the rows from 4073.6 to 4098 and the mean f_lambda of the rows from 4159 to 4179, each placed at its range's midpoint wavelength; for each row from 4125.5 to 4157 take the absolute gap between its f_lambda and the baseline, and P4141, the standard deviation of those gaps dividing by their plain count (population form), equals 3.3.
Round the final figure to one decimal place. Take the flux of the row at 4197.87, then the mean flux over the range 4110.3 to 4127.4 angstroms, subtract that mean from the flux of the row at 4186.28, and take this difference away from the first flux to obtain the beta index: 45.9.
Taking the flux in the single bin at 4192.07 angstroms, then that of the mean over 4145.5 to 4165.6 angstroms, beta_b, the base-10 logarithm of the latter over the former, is -0.02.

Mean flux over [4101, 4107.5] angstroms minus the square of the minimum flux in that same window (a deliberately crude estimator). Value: -684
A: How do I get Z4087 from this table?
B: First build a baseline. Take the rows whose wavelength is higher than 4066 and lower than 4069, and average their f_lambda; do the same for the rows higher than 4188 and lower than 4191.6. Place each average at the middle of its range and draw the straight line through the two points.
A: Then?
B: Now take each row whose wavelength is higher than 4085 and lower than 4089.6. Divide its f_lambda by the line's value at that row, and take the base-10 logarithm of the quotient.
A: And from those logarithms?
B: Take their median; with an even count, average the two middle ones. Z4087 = 0.064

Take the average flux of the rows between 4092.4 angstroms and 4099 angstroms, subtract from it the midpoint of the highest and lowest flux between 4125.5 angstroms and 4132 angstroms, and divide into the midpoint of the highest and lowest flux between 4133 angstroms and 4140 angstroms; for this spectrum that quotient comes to 32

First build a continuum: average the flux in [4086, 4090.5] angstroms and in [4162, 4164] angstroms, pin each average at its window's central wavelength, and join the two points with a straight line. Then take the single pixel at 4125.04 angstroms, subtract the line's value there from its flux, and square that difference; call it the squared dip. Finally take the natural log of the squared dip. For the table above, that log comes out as 2.2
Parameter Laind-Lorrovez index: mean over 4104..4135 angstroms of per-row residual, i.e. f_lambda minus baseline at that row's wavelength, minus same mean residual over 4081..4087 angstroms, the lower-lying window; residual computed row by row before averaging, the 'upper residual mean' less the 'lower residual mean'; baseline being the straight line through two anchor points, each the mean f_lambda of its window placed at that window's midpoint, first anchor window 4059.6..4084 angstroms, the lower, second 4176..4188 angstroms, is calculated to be -3.3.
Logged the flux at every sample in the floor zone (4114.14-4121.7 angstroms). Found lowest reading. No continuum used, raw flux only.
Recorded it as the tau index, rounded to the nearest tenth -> 33.5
